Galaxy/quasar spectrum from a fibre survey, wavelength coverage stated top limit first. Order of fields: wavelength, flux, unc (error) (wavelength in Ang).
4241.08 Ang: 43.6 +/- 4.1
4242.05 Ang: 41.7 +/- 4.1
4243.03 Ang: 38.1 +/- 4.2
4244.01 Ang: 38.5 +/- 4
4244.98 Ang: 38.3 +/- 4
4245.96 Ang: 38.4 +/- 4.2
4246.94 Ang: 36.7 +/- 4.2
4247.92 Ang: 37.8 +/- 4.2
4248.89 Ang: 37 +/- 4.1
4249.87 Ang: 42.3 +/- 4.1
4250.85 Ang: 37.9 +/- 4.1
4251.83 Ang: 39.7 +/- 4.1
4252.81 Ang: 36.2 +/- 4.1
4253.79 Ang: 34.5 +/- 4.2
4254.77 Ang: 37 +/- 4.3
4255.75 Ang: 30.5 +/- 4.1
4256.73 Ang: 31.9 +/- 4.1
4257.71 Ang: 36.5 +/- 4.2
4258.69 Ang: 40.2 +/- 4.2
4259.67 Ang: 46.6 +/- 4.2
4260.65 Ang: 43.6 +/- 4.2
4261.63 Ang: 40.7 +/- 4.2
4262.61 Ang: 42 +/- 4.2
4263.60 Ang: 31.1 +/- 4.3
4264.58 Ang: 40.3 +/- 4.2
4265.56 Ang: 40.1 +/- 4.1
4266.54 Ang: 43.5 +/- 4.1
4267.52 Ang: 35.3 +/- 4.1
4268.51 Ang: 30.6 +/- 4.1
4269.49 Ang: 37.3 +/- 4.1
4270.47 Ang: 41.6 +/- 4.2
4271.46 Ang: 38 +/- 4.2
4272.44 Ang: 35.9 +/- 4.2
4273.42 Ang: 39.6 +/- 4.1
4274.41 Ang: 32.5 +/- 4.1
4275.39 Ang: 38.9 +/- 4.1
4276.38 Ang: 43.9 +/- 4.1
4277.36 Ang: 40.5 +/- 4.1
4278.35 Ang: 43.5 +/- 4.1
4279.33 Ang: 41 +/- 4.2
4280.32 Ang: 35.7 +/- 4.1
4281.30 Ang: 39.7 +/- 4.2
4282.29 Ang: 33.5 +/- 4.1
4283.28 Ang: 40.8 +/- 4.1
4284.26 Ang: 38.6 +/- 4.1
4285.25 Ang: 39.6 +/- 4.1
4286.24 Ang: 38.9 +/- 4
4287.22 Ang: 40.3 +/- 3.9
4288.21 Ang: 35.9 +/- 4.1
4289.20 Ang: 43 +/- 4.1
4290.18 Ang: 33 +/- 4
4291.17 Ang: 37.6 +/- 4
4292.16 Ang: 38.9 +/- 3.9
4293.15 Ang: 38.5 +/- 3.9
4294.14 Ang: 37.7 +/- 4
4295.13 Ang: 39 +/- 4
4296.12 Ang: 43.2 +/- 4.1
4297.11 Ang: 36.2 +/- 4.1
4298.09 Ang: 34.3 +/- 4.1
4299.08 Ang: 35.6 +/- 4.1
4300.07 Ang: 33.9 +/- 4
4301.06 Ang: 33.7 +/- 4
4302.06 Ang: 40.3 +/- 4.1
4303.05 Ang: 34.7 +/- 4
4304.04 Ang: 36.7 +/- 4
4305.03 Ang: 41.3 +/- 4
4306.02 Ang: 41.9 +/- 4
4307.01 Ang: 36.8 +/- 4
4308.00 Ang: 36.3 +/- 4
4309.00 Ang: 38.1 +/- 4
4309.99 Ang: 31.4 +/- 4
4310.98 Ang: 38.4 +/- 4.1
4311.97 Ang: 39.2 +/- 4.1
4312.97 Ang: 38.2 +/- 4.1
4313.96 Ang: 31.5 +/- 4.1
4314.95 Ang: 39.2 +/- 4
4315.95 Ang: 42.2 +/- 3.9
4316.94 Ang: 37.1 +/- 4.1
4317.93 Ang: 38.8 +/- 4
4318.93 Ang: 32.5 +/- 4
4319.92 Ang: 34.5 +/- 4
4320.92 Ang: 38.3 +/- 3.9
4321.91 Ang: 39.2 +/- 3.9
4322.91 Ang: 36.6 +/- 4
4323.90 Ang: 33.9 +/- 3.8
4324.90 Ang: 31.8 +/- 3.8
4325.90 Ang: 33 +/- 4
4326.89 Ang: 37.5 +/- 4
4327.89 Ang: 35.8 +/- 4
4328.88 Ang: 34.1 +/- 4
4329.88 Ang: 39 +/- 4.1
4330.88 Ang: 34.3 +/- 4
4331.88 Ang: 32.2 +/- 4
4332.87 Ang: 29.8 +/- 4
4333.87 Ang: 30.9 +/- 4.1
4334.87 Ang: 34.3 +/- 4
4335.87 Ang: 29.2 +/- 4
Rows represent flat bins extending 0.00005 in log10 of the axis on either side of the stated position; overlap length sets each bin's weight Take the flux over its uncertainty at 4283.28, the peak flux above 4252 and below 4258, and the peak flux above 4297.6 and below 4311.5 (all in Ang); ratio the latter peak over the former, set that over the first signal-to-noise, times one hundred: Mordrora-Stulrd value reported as 11.4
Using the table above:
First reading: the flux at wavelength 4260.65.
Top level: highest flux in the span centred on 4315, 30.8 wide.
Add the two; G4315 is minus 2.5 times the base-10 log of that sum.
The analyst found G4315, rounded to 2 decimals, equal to -4.83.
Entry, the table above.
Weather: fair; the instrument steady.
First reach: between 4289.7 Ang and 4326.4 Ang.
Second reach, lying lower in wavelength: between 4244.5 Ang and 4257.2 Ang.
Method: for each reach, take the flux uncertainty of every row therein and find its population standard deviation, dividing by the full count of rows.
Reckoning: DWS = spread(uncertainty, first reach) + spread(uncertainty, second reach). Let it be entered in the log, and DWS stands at 0.153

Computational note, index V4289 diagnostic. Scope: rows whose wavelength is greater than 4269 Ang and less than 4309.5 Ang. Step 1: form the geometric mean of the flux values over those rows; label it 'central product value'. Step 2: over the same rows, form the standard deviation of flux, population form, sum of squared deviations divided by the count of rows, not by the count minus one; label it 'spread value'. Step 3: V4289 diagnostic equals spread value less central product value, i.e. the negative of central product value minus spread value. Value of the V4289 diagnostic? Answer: -35.1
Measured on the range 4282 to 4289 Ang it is -35.7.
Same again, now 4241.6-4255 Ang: -36.1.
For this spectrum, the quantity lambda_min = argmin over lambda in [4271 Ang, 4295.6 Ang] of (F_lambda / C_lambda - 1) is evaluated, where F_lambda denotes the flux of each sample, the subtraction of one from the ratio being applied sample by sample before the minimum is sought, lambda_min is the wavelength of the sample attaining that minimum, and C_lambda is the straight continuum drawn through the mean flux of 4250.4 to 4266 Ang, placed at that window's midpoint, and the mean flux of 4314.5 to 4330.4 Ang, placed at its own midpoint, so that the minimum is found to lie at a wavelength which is 4274.41 Ang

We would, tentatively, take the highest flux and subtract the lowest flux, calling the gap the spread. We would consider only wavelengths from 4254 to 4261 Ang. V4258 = 16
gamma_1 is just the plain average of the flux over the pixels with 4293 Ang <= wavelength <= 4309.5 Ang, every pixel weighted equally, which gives 37.5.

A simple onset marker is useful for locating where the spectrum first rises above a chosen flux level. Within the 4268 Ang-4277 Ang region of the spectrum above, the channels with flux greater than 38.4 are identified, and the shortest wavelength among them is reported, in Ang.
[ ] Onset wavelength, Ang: 4270.47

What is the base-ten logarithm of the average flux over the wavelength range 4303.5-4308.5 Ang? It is 1.59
